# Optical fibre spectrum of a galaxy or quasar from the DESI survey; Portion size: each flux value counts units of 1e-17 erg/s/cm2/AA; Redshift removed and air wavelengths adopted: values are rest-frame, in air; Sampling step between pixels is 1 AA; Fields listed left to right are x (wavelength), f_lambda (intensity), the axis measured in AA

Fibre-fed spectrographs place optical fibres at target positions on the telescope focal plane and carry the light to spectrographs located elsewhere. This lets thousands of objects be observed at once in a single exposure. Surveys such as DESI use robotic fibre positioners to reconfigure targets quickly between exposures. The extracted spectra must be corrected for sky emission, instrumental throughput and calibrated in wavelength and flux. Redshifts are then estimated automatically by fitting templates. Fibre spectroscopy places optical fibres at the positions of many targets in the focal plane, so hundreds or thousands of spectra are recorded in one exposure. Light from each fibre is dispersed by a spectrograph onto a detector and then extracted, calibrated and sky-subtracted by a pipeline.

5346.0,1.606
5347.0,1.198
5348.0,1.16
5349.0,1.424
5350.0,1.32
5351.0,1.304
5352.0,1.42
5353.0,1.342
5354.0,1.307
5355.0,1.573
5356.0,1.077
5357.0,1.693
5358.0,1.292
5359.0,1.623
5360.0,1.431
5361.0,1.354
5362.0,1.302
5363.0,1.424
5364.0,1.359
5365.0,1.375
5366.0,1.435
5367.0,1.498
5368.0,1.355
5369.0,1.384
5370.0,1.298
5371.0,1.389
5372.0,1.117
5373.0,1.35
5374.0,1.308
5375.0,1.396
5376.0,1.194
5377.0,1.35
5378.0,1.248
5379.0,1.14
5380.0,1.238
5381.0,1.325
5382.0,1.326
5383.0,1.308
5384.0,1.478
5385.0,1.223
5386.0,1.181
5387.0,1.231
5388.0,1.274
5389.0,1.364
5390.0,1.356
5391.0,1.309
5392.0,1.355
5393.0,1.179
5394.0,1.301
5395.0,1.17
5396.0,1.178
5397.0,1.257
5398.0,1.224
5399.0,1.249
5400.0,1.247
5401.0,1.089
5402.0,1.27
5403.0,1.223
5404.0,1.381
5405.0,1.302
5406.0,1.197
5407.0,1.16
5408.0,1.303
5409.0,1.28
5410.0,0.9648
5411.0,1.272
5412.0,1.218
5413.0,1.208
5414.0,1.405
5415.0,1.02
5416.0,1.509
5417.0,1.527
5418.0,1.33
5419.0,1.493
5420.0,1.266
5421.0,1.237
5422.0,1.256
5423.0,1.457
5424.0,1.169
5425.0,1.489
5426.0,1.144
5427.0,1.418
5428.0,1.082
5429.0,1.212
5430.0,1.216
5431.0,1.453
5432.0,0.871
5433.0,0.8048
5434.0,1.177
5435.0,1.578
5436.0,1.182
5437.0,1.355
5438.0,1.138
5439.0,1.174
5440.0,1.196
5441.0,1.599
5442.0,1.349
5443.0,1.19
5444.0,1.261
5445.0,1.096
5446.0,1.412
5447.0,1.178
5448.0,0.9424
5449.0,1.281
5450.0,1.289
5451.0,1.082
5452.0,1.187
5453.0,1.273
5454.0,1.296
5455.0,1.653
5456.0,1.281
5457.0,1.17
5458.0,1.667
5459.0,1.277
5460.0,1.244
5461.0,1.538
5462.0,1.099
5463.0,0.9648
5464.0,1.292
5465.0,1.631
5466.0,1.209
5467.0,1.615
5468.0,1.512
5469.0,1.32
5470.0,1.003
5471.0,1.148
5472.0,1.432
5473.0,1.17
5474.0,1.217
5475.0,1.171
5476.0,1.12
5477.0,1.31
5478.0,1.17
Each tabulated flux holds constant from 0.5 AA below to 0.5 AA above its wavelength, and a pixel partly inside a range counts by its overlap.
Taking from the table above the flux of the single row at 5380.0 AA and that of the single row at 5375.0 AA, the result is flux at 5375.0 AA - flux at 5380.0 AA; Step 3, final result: 0.16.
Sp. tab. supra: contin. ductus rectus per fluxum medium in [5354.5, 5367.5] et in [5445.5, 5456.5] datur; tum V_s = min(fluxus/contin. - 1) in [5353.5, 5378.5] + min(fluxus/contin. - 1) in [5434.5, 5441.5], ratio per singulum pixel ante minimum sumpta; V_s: -0.36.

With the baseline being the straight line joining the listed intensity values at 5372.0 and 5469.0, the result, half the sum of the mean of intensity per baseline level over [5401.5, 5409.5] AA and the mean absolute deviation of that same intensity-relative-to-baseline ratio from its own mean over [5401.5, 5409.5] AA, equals 0.555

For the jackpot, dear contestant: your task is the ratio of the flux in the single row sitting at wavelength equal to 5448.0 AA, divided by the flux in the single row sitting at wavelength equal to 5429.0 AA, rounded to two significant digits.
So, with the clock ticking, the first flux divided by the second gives 0.78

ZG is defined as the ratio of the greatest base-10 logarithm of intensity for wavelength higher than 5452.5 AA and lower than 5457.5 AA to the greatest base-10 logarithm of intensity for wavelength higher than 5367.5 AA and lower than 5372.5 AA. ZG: 1.53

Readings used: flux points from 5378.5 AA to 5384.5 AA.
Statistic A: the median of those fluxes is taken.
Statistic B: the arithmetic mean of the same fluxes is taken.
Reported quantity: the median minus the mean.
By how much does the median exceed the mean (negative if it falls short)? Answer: 0.01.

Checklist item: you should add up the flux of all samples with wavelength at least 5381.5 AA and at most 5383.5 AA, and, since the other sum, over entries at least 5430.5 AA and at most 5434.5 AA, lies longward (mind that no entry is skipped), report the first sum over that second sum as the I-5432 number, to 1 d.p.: 0.6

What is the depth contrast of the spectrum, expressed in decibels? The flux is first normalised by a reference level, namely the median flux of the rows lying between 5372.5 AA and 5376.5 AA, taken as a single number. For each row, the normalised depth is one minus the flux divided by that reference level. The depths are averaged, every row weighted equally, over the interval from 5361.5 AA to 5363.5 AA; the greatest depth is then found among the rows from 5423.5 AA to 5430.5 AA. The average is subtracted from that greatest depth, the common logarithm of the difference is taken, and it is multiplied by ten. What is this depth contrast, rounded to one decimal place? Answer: -6.7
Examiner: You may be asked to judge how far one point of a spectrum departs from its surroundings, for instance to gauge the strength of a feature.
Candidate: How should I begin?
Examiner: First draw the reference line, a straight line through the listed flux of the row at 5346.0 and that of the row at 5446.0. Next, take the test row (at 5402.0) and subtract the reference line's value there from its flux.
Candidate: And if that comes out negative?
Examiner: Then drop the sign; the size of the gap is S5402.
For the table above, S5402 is 0.23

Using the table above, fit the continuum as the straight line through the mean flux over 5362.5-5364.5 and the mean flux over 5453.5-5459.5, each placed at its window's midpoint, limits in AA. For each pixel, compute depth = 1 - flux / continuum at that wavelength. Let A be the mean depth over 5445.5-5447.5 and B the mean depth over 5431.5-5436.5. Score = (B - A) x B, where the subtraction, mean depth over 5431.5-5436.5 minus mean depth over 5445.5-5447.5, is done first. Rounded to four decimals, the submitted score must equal 0.0239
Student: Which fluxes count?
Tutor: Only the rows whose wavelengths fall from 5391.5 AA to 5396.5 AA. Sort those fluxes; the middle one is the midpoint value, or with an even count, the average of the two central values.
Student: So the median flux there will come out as 1.18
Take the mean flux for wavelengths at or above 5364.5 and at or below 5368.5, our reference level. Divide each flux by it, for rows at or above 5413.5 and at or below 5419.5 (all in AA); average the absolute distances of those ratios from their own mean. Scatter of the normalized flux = 0.097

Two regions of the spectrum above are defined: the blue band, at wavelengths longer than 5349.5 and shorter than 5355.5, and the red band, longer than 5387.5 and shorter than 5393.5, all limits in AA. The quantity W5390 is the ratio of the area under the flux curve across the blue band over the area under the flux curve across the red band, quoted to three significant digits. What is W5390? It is 1.05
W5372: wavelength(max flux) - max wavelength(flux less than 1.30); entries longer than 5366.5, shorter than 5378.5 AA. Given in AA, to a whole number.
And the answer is -11 AA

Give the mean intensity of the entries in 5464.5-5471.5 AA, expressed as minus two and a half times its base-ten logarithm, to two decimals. -0.32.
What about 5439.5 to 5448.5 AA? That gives -0.24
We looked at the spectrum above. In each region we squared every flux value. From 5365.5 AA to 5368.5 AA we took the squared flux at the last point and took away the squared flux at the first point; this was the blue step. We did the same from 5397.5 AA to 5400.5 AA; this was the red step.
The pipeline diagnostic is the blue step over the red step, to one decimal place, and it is -3.9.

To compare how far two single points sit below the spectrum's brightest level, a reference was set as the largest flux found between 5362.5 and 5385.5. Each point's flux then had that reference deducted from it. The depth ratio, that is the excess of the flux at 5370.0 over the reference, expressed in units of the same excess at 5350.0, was 1.1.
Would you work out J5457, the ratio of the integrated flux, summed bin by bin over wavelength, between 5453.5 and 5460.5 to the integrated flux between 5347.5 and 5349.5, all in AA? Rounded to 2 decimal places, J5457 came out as 3.71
